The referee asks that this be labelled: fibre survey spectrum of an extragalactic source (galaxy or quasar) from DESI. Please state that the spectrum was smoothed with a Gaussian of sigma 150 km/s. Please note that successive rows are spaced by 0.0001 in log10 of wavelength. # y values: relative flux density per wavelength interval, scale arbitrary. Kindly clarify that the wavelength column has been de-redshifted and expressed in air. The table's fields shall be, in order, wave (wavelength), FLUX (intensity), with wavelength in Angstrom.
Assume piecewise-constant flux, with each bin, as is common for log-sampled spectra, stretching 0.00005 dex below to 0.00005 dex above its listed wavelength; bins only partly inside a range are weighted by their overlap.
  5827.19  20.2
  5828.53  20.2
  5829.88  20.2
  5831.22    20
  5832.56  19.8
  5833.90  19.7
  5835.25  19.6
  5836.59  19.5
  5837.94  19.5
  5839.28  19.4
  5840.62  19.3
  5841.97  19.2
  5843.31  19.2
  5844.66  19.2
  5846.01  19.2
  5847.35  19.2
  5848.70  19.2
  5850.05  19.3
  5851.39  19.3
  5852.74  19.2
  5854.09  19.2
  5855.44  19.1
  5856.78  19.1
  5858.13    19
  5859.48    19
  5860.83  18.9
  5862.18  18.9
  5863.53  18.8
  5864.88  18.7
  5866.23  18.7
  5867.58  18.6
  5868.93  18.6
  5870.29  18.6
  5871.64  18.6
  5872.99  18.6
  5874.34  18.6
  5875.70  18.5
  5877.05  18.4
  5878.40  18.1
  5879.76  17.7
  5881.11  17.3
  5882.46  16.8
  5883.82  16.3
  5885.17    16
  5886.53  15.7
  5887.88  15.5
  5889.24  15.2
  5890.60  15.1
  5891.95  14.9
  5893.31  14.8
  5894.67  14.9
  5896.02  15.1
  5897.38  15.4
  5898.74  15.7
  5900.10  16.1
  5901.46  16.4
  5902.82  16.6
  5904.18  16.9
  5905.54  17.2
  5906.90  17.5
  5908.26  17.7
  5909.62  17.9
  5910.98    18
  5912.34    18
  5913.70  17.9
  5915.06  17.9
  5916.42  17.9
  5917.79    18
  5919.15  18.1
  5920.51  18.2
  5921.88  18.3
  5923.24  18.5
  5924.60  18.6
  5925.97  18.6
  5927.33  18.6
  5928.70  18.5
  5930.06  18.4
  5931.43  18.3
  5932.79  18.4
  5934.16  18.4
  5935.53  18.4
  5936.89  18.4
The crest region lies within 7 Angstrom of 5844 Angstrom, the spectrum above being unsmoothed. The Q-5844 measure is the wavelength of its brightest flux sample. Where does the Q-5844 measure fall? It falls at 5837.94 Angstrom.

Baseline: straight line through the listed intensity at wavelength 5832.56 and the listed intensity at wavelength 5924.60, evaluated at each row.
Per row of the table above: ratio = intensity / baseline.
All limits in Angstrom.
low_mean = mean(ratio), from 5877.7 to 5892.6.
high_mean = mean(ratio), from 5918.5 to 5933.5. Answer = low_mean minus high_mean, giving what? -0.14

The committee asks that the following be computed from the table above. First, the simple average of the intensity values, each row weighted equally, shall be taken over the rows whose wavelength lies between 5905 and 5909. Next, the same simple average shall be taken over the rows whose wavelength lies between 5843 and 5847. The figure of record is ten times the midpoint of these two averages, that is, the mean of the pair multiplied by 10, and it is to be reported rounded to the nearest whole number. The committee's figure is 183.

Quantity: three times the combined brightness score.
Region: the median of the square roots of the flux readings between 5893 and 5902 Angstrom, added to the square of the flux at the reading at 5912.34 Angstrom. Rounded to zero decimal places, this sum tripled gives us 984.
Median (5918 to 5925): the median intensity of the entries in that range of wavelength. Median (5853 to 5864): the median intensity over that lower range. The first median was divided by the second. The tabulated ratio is 0.96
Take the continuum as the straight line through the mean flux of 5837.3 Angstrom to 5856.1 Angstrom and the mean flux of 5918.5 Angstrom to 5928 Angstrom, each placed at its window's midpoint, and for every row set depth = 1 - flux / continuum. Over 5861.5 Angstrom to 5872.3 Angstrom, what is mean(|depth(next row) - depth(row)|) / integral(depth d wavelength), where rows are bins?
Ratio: 0.012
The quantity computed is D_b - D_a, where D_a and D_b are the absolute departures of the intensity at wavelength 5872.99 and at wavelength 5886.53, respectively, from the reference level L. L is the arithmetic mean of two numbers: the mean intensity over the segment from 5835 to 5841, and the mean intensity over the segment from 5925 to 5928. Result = 2.9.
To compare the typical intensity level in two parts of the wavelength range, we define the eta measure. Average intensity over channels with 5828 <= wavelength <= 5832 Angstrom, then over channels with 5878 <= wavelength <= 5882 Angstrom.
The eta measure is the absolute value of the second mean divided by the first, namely 0.88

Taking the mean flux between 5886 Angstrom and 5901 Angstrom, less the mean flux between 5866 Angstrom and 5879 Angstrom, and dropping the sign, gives 3.2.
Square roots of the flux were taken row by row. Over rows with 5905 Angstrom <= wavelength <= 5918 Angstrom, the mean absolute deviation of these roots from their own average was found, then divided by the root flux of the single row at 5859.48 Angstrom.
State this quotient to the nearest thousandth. 0.005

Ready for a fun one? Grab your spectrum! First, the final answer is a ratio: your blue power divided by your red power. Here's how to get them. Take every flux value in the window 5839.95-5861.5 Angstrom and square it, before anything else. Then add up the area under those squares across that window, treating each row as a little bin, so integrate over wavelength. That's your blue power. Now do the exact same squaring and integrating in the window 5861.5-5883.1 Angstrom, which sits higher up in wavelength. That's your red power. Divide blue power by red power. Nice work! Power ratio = 1.1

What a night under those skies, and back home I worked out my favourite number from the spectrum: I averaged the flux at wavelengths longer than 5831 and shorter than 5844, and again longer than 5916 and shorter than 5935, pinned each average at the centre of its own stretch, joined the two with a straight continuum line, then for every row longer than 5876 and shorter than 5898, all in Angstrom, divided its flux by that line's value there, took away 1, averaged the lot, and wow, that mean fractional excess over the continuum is -0.15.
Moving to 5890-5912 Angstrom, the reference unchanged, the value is -0.13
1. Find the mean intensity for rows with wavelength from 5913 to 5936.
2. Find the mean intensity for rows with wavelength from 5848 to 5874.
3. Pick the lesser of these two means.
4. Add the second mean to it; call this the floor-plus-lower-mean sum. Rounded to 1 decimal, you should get 37.2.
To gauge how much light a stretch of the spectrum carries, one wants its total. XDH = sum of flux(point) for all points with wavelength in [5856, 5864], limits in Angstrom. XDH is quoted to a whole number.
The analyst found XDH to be 114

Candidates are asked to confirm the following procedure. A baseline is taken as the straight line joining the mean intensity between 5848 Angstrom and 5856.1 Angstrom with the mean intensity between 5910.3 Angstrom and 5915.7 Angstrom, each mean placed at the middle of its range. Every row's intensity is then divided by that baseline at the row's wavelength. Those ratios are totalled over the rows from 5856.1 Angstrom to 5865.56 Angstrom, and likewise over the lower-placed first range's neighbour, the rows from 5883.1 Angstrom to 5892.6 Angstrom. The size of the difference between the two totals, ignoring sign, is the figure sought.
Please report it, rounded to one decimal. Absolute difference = 1.1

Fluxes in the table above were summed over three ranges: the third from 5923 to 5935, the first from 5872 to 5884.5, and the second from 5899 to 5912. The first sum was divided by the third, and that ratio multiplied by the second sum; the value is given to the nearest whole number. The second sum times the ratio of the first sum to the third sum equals 149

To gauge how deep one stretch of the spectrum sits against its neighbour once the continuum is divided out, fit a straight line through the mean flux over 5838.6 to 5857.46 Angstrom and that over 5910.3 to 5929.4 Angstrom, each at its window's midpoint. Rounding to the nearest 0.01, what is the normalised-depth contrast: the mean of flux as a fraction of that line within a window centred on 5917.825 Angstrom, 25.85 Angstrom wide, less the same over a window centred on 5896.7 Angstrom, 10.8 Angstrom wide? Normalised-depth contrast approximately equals 0.16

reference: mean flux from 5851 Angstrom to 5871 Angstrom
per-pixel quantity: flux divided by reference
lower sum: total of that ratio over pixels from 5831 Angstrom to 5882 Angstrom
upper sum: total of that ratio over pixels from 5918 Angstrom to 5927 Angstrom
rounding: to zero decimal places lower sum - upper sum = 32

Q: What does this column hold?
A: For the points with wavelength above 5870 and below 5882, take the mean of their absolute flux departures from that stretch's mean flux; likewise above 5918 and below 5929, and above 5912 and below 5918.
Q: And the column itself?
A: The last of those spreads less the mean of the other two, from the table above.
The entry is -0.2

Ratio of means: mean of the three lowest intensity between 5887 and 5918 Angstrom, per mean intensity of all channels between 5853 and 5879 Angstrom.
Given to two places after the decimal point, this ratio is 0.79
